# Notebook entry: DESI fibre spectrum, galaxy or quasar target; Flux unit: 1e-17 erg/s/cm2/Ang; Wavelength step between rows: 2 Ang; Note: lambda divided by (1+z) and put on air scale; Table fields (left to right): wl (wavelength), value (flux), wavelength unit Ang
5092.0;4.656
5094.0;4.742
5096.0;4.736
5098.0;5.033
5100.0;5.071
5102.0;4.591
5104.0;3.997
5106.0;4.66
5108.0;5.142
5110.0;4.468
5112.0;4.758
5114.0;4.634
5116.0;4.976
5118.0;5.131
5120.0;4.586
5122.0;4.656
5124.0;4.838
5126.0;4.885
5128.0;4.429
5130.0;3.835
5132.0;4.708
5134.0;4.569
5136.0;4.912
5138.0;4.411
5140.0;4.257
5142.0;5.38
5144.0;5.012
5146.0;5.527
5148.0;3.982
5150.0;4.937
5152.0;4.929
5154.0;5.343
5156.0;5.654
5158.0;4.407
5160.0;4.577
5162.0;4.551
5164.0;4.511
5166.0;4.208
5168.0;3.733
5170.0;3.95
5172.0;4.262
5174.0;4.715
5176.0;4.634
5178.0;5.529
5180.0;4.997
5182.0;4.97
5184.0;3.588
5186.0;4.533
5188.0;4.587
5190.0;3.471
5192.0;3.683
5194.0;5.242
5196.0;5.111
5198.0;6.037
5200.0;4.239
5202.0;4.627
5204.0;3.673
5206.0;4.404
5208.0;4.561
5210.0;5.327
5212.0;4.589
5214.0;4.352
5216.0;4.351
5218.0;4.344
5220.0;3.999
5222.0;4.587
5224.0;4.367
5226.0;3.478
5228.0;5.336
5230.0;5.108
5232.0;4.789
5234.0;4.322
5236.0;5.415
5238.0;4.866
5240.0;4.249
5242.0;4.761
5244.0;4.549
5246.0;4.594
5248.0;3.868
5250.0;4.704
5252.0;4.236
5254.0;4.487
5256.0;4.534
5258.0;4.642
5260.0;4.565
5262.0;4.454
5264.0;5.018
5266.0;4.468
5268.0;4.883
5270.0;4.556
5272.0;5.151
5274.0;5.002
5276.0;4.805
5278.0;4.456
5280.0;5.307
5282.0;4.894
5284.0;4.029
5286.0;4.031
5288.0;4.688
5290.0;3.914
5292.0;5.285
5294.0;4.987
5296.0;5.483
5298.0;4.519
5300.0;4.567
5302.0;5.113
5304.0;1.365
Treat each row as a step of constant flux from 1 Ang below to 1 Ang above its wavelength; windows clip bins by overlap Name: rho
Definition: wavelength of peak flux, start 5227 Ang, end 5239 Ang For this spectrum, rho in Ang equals 5236.0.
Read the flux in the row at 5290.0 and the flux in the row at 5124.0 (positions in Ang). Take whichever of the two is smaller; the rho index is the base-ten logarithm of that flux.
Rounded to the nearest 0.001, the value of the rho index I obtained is 0.593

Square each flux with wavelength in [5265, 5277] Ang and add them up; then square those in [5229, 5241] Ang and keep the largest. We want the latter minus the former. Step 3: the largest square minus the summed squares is -110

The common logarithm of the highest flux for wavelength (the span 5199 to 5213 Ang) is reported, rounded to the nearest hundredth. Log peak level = 0.73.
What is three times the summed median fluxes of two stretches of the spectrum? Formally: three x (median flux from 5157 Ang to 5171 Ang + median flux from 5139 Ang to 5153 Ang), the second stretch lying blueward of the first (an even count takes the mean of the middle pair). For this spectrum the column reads 28.0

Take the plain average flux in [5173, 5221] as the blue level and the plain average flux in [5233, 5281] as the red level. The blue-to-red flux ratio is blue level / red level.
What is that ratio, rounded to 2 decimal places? 0.98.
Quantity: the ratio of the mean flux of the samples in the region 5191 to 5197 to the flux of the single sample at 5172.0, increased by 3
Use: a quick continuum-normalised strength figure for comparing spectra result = 4.10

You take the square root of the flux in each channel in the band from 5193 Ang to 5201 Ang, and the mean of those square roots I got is 2.27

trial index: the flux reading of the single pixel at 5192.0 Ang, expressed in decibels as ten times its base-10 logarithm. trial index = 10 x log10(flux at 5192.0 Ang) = 5.7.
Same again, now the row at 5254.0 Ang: 6.5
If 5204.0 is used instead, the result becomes 5.7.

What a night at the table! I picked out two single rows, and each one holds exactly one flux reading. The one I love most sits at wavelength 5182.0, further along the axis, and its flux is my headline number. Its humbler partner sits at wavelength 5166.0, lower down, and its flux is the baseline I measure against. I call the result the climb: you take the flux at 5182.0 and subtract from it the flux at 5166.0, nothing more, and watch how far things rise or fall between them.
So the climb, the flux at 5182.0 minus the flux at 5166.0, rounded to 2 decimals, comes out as 0.76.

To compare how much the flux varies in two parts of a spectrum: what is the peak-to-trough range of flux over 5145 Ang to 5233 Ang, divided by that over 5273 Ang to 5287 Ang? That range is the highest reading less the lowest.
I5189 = 2.0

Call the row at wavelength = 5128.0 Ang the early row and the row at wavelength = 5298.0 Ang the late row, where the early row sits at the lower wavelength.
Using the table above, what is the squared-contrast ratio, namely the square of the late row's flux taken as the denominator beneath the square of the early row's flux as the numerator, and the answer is 0.96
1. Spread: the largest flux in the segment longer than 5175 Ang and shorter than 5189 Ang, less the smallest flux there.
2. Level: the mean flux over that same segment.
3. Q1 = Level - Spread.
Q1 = 2.8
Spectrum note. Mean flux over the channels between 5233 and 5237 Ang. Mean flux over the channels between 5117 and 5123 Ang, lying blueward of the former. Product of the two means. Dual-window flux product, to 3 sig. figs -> 23.3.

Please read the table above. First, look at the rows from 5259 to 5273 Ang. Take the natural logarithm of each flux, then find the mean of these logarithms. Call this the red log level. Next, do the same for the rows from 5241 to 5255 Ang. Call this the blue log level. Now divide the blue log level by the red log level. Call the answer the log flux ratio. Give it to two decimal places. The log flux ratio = 0.96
